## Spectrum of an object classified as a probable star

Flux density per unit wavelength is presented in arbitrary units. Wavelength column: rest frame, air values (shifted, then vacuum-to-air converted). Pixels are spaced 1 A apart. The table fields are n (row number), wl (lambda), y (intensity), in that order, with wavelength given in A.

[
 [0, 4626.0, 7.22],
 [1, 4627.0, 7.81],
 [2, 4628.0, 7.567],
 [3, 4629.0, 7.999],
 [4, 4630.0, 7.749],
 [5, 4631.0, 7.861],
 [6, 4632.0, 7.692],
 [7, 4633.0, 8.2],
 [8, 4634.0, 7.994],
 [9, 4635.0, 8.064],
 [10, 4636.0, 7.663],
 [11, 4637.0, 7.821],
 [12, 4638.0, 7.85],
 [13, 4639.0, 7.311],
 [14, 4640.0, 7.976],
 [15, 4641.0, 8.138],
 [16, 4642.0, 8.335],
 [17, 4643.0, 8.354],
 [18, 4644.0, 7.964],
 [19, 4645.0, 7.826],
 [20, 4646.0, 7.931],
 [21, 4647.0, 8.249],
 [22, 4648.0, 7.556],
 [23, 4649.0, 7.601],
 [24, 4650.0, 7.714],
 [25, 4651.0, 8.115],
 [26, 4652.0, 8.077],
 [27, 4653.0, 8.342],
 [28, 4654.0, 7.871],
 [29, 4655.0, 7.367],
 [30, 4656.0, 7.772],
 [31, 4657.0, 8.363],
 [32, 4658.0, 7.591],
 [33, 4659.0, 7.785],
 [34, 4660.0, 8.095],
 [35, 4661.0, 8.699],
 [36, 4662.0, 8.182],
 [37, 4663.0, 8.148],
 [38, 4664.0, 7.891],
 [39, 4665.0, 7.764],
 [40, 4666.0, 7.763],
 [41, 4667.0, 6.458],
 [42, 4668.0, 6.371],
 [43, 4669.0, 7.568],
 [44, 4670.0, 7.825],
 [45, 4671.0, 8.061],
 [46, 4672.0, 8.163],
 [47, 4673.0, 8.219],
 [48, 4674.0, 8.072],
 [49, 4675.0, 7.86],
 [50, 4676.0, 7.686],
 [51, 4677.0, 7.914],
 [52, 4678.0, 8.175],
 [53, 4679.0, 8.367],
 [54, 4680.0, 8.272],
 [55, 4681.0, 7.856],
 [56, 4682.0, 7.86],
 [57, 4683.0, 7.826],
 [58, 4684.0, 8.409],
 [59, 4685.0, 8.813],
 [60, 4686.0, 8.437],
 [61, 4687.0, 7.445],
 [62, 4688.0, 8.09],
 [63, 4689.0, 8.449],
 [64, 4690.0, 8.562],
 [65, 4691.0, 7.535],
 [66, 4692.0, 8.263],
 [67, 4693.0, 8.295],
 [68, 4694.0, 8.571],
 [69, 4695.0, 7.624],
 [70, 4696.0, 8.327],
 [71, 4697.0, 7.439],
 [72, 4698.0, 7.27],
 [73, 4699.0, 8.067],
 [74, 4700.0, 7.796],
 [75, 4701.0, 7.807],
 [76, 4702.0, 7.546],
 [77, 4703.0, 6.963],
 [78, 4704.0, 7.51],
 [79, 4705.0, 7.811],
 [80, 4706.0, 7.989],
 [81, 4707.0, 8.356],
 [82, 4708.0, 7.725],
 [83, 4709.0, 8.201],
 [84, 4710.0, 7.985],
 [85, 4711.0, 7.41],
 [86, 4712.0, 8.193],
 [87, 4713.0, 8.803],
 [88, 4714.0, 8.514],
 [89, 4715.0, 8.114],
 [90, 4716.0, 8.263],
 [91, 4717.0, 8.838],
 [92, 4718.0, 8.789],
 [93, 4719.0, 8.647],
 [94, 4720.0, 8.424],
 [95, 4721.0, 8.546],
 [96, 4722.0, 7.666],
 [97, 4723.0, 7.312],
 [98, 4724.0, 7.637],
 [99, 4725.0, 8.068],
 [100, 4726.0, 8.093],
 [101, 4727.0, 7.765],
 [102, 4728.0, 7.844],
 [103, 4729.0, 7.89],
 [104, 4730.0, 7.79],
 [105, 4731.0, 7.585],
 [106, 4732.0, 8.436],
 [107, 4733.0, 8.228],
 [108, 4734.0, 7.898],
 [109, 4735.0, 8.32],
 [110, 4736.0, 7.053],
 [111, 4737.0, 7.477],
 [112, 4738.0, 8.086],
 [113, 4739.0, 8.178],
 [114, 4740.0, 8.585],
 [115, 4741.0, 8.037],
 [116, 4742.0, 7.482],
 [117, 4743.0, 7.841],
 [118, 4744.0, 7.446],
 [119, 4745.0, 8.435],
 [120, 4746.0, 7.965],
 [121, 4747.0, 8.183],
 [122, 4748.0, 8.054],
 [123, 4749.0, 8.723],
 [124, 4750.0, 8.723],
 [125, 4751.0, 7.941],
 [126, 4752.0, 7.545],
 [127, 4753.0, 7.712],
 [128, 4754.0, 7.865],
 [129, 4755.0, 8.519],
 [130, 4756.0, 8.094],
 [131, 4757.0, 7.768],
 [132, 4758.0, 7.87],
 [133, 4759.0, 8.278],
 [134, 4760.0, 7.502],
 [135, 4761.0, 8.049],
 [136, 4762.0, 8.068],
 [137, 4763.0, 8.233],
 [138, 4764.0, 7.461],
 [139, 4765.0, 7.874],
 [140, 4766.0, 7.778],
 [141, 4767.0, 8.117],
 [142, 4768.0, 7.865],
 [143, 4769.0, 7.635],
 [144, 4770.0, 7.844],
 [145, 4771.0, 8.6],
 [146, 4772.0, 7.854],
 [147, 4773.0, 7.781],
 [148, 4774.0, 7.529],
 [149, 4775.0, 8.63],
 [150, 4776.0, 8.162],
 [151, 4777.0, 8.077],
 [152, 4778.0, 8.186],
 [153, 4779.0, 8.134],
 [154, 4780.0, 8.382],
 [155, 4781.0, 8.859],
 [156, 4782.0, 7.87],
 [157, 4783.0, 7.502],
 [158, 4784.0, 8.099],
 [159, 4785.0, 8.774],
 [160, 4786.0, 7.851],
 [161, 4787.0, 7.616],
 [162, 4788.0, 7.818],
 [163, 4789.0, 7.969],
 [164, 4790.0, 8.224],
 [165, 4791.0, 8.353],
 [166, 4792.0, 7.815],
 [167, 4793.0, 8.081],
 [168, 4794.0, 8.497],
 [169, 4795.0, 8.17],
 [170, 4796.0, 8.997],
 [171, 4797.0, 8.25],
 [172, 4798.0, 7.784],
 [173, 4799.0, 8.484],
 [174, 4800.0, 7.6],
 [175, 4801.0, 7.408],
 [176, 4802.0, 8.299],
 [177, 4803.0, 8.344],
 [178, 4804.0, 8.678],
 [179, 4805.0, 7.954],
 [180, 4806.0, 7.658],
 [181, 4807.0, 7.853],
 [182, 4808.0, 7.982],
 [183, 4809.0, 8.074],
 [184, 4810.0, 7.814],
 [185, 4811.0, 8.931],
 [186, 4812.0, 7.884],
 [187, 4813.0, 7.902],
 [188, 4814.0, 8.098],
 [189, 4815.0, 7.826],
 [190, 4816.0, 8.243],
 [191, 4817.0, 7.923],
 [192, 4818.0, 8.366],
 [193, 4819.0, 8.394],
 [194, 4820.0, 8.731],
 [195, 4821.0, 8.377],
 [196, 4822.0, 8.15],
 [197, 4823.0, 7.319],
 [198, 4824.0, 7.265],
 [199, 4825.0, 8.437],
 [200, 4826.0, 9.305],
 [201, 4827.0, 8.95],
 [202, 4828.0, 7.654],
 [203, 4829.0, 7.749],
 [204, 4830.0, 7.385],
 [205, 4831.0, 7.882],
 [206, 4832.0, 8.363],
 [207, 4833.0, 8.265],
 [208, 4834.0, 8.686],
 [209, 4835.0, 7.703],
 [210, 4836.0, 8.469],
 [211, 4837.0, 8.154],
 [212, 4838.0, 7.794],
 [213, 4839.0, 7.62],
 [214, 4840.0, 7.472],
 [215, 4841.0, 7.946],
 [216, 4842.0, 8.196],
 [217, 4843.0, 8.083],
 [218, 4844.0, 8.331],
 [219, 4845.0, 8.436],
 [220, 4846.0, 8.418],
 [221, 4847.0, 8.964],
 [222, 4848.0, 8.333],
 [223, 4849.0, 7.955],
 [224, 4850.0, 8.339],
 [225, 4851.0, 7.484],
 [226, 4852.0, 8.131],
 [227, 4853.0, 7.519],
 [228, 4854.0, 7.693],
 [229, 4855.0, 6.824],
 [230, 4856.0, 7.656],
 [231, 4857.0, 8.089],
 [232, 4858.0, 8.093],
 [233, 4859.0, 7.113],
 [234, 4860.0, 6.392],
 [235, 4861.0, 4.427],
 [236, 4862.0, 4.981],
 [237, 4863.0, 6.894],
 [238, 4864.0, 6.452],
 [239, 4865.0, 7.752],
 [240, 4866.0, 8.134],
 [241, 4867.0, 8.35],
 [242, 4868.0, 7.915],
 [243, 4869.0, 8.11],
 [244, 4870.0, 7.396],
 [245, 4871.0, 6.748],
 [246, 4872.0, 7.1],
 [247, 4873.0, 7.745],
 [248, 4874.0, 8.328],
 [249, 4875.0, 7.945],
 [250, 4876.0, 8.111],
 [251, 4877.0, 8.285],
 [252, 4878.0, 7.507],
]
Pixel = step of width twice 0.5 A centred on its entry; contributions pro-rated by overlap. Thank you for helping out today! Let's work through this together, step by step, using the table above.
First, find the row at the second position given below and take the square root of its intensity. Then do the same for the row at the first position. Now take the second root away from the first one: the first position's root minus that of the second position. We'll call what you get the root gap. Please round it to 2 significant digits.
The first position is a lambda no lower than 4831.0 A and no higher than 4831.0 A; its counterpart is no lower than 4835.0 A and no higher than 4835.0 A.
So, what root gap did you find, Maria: 0.032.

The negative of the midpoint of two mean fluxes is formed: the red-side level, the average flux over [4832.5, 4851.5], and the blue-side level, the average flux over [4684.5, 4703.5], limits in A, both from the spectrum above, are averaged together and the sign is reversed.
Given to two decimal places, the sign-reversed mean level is -8.05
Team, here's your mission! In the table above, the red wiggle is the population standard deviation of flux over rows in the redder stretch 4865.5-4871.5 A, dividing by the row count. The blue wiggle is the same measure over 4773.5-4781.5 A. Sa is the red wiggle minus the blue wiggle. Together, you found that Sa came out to 0.17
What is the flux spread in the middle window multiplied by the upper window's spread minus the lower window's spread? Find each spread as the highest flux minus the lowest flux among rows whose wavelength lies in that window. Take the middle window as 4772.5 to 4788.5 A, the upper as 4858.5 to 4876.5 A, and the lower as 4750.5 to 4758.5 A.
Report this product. 4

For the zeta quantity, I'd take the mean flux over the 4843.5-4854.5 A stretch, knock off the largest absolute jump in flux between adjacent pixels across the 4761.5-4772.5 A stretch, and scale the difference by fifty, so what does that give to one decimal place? 368.7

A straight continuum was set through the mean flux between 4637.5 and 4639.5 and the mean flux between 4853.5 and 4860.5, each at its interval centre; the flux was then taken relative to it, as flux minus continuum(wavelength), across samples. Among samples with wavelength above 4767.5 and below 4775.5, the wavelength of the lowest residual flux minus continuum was 4774.0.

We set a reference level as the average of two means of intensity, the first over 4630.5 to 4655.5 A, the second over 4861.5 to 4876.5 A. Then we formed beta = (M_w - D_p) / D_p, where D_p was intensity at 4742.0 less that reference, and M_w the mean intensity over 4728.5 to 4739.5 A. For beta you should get -39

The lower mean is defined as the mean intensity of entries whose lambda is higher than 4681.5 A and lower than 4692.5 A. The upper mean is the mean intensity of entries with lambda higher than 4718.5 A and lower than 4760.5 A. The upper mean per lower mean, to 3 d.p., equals 0.980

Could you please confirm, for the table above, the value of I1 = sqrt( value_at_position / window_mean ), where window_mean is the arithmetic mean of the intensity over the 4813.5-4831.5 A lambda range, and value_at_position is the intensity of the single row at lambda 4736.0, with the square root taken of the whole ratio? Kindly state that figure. 0.932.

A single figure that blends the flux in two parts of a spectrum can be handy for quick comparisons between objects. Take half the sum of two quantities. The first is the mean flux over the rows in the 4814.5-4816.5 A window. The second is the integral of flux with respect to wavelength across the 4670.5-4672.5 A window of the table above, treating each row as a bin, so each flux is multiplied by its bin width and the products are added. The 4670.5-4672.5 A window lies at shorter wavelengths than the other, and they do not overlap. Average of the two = 12.1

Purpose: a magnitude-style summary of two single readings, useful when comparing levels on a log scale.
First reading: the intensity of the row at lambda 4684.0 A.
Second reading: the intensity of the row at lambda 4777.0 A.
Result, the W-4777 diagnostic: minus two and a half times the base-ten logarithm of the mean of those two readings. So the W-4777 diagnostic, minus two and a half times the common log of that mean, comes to -2.29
